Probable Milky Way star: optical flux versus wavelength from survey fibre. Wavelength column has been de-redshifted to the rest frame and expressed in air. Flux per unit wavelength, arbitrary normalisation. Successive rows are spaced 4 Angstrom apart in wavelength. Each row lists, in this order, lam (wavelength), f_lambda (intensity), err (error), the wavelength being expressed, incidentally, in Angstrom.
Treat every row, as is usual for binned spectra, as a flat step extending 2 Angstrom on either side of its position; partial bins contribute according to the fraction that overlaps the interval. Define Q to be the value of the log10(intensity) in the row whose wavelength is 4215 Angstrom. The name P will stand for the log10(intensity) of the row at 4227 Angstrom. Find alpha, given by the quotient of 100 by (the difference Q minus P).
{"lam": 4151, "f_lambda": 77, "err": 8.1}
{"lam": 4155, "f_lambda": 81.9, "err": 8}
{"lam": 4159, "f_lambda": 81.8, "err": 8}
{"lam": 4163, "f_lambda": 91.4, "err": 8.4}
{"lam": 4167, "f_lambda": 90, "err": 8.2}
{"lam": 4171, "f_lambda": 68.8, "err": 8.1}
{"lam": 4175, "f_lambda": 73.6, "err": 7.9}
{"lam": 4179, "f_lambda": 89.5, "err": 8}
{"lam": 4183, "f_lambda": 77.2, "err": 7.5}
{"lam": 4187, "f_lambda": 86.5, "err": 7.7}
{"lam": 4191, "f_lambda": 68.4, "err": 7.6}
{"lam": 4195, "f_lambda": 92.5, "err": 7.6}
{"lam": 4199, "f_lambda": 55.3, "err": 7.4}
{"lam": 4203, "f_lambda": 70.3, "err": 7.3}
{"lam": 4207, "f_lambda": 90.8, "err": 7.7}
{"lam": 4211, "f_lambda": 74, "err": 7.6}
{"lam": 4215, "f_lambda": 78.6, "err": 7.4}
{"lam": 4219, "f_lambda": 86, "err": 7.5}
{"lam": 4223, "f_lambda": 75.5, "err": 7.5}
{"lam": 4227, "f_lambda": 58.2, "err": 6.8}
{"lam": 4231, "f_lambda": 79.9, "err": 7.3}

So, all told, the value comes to 766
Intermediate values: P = 1.76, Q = 1.90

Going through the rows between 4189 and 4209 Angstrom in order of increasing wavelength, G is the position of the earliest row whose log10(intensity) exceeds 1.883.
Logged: 4195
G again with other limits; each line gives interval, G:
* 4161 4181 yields 4163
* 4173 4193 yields 4179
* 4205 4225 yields 4207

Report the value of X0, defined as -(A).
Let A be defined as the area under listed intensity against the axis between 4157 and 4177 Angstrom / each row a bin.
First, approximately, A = 1622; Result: -1622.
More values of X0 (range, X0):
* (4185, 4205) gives -1492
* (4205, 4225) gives -1620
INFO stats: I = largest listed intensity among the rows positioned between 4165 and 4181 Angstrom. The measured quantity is 90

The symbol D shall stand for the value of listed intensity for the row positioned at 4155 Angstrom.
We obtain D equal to 81.9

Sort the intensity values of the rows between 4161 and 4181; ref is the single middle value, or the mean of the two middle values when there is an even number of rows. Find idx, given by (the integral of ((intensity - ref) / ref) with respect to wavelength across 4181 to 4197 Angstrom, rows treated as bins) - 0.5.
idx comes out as -1.99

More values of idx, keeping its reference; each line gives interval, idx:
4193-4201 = -1.89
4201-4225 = -3.26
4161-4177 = -2.03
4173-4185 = -1.76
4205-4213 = -1.13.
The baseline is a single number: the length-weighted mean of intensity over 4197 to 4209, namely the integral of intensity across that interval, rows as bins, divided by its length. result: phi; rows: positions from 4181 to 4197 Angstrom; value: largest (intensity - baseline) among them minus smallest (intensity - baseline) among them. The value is 24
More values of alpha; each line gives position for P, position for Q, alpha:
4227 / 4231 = 727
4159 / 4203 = -1520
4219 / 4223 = -1768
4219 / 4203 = -1142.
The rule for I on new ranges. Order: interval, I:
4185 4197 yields 92.5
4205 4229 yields 90.8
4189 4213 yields 92.5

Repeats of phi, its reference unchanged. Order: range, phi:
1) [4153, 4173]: 23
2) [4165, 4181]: 21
